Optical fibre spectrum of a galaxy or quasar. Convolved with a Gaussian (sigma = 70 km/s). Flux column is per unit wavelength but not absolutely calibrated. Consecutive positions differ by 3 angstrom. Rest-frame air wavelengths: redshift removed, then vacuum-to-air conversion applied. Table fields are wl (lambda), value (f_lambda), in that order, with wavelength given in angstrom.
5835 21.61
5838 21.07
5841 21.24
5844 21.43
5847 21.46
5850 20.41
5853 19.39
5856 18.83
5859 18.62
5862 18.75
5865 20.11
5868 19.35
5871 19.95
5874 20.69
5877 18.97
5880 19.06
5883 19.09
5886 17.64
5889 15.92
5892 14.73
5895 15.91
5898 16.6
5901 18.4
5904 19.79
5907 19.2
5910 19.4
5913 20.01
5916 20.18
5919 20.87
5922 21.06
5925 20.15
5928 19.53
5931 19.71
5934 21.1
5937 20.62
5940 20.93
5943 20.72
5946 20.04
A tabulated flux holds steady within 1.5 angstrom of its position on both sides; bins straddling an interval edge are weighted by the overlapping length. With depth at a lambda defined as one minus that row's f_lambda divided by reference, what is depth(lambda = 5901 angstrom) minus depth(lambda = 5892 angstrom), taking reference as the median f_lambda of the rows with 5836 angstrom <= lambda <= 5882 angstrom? -0.18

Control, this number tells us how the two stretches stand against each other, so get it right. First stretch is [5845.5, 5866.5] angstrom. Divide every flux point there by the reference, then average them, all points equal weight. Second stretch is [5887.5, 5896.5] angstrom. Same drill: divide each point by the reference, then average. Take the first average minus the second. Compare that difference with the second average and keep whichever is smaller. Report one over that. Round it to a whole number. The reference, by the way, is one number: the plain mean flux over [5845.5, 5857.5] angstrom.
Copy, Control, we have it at 5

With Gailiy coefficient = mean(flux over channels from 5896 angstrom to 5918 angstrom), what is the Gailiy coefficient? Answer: 19.1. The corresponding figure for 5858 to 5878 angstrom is 19.5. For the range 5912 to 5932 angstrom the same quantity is 20.2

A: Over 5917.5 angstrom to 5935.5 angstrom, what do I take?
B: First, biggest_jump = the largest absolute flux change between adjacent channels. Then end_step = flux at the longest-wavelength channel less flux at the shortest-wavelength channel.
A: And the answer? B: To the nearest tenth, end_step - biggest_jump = -1.2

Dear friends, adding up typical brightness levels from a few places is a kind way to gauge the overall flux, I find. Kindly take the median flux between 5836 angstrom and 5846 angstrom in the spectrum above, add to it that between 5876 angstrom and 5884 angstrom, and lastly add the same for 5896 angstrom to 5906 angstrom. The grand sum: 59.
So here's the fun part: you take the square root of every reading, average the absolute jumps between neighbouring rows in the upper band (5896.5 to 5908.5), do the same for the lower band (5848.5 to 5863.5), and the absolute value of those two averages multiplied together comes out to 0.008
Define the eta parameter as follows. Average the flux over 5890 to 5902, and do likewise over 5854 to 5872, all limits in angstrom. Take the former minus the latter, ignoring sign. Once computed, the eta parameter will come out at 2.9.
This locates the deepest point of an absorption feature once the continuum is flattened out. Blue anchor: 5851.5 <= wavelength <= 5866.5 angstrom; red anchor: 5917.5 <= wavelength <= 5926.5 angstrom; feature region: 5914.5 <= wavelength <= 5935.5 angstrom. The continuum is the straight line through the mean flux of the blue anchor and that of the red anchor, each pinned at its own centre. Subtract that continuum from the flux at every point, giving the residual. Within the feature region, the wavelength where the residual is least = 5928 angstrom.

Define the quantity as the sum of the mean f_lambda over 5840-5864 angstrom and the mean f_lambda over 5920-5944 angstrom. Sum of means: 40.5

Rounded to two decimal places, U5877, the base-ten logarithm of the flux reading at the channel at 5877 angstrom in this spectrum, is 1.28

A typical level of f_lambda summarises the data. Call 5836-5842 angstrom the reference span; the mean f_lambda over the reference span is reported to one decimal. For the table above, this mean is 21.2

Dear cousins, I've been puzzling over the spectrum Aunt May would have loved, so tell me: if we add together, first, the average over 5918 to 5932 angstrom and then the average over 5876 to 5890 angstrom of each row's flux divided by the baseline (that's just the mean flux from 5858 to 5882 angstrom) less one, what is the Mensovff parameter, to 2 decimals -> -0.02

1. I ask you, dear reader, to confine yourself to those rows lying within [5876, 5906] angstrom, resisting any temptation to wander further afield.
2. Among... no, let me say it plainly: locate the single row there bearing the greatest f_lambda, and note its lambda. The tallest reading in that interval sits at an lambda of 5904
